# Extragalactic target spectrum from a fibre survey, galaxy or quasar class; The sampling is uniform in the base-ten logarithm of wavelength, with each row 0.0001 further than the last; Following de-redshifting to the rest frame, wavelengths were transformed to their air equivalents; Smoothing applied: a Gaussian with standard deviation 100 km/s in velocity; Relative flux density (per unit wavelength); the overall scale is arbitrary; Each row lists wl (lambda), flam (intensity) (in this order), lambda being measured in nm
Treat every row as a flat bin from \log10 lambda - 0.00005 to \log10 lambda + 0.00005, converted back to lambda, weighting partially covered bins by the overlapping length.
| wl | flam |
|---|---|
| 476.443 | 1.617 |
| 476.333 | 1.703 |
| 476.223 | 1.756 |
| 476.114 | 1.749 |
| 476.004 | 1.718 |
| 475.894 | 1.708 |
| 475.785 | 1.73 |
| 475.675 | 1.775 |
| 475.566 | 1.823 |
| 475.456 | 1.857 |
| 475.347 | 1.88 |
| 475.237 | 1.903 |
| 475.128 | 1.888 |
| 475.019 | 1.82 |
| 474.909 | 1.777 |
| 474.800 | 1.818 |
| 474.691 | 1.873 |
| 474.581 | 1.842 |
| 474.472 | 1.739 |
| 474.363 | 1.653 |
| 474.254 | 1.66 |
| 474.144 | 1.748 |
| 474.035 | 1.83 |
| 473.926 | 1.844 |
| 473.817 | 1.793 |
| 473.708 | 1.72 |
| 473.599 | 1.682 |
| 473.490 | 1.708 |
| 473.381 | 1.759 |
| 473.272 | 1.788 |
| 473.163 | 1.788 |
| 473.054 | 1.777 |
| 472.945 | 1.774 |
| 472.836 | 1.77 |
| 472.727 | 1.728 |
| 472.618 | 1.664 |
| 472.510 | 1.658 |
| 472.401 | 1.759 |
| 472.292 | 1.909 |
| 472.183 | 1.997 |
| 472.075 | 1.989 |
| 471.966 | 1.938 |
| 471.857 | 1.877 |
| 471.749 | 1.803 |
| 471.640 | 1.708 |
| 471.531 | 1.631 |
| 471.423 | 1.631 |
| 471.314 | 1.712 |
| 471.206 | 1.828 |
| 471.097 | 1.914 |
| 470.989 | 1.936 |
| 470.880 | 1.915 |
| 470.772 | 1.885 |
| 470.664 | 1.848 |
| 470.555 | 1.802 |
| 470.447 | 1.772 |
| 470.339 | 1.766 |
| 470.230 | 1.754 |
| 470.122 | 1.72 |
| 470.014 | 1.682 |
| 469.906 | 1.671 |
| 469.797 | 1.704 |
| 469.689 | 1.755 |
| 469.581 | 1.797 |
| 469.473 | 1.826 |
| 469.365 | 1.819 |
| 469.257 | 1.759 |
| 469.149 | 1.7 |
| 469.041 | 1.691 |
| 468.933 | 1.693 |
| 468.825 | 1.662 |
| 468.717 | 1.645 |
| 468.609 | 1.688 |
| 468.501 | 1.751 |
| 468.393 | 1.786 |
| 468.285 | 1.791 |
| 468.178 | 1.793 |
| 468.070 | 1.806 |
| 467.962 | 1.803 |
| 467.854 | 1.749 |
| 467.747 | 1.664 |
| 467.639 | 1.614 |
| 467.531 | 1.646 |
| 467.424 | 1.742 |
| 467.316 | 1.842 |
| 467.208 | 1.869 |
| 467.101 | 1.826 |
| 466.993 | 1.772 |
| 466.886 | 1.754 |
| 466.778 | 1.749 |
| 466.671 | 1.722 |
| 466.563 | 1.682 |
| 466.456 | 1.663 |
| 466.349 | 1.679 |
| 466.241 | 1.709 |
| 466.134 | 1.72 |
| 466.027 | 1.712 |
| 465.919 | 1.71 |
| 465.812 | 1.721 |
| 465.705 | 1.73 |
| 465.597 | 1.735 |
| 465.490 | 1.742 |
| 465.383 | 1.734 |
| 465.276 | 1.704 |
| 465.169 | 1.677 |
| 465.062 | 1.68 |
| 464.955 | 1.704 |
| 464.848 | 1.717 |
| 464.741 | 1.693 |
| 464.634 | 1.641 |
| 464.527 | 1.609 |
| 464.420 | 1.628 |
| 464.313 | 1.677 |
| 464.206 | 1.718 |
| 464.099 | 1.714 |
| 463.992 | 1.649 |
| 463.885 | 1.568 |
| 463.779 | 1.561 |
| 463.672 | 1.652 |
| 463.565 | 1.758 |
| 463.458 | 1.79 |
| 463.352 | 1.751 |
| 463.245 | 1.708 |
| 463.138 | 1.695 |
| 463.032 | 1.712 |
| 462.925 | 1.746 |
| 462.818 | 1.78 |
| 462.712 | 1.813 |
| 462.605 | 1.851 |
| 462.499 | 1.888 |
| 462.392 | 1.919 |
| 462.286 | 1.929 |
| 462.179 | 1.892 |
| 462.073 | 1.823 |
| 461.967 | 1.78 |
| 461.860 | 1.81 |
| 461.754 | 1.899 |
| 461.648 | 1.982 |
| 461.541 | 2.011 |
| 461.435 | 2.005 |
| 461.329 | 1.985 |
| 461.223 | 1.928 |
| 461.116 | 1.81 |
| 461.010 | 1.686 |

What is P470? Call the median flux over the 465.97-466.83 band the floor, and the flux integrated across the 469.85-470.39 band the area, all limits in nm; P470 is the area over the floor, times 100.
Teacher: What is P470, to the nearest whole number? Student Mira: 54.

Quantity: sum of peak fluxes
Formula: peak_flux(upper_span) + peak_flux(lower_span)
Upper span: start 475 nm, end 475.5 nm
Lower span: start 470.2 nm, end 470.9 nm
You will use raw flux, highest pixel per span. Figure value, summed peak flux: 3.82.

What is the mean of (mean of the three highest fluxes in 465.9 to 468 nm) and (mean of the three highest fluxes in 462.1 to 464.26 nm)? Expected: 1.88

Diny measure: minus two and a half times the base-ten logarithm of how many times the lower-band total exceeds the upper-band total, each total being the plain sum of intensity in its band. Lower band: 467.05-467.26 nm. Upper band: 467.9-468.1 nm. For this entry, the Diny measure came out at -0.03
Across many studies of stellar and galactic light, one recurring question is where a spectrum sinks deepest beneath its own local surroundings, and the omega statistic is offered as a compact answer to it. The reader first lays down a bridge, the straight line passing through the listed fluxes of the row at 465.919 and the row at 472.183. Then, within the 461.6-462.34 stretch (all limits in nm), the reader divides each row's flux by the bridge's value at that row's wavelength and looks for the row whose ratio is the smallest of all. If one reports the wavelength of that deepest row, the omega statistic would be 461.967 nm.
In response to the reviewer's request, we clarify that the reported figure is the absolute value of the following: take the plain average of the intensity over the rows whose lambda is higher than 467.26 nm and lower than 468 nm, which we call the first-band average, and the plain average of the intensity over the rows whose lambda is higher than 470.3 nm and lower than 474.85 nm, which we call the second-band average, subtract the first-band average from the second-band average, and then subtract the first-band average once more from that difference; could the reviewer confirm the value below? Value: 1.65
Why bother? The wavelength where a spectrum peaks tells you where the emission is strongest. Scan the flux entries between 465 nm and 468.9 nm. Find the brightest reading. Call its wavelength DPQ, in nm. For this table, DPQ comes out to 467.208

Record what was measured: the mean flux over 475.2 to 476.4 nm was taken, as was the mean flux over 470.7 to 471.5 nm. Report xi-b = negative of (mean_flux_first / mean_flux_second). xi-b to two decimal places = -0.97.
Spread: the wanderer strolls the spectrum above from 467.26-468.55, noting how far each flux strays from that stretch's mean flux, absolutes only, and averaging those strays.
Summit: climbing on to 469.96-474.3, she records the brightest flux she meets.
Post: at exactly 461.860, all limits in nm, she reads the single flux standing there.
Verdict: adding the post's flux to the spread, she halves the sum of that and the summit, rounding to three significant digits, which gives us 1.93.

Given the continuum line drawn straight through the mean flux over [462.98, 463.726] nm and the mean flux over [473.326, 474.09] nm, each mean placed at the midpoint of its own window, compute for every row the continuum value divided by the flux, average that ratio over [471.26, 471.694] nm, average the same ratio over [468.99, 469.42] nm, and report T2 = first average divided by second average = 1.05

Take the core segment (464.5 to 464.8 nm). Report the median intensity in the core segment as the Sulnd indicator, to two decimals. 1.64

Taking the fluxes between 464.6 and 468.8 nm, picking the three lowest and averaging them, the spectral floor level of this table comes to 1.63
